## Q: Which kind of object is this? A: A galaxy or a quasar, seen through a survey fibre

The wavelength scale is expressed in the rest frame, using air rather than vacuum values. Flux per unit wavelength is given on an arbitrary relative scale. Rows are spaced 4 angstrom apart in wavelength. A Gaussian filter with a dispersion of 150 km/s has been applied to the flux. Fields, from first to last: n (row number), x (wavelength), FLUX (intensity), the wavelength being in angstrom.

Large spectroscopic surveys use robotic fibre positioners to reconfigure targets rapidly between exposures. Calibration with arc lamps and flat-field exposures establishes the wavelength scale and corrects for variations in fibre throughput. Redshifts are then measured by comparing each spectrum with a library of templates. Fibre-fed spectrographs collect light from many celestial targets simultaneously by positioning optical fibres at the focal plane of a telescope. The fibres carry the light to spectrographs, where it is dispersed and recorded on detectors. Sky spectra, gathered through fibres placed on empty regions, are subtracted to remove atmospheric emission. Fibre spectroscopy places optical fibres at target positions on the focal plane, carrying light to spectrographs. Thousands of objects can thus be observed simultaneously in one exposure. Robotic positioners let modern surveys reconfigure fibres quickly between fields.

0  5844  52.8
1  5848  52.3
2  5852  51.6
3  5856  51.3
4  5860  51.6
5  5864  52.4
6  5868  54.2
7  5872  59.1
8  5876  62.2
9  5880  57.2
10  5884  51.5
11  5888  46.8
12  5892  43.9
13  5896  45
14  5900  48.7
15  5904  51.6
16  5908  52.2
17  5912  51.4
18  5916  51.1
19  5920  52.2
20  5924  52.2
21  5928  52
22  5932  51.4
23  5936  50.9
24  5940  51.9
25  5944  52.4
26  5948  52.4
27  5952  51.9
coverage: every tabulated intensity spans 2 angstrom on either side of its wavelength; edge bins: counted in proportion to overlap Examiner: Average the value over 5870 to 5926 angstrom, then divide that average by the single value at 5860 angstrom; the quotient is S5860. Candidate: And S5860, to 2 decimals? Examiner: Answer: 1.00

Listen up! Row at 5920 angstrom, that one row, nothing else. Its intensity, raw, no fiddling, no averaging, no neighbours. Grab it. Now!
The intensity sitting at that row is 52.2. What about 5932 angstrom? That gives 51.4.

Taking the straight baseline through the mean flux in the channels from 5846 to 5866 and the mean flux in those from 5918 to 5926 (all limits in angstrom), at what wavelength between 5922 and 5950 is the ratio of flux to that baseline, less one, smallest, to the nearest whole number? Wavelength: 5936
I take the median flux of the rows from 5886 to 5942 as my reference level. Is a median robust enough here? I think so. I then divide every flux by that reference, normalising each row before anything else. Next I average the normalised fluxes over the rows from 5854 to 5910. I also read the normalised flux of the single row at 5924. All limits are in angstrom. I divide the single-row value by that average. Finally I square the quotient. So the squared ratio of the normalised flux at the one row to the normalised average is 1.01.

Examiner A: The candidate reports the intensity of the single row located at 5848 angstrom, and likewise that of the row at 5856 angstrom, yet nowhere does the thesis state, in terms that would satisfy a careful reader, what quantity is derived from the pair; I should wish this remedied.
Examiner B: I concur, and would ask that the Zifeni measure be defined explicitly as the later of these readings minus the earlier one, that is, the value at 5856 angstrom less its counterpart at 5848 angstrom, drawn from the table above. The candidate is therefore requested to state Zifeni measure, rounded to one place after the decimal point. -1.0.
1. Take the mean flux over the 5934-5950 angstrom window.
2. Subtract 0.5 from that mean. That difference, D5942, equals 51.4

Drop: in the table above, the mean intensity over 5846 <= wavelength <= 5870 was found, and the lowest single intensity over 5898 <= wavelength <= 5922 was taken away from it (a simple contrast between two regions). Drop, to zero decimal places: 4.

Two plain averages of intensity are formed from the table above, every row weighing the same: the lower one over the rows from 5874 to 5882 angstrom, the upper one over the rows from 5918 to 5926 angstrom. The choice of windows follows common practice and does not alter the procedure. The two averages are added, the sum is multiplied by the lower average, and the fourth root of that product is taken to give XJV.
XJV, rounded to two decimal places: 9.04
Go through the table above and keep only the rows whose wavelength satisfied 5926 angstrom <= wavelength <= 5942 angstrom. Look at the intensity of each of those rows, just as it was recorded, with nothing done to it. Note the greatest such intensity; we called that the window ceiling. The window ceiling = 52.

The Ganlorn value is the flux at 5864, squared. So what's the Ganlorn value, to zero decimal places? 2746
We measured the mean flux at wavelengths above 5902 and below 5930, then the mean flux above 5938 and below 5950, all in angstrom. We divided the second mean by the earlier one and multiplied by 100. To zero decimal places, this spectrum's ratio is 101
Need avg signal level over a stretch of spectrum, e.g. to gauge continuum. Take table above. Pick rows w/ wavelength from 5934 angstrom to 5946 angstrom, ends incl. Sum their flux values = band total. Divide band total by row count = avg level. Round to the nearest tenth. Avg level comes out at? 51.7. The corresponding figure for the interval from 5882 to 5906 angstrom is 47.9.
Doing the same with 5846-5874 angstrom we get 53.2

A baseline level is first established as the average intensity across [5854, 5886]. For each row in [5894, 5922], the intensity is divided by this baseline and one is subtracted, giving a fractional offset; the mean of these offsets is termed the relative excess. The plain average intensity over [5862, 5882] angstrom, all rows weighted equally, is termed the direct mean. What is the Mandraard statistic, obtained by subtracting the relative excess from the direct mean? 57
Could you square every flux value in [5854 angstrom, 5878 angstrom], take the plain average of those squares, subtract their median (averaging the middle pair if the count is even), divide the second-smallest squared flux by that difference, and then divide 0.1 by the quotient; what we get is 0.0081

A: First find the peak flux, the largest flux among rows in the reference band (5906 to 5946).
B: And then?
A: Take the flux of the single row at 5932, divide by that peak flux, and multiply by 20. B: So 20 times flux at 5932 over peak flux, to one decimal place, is 19.6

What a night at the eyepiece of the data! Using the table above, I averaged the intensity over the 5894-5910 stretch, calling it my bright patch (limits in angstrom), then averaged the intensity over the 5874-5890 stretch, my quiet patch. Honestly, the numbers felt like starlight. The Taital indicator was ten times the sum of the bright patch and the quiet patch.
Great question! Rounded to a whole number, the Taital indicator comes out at 1038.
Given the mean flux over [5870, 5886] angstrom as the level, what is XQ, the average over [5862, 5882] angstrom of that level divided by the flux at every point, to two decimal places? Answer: 1.01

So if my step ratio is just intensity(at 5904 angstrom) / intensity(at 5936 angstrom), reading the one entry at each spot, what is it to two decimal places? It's 1.01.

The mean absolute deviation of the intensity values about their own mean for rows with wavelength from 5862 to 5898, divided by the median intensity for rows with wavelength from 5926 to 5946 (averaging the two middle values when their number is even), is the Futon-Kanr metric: 0.098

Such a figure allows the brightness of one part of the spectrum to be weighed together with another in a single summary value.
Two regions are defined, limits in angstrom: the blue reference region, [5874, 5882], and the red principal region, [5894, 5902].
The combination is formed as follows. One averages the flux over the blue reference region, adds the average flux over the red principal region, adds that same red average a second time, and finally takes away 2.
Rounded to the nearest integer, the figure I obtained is 151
